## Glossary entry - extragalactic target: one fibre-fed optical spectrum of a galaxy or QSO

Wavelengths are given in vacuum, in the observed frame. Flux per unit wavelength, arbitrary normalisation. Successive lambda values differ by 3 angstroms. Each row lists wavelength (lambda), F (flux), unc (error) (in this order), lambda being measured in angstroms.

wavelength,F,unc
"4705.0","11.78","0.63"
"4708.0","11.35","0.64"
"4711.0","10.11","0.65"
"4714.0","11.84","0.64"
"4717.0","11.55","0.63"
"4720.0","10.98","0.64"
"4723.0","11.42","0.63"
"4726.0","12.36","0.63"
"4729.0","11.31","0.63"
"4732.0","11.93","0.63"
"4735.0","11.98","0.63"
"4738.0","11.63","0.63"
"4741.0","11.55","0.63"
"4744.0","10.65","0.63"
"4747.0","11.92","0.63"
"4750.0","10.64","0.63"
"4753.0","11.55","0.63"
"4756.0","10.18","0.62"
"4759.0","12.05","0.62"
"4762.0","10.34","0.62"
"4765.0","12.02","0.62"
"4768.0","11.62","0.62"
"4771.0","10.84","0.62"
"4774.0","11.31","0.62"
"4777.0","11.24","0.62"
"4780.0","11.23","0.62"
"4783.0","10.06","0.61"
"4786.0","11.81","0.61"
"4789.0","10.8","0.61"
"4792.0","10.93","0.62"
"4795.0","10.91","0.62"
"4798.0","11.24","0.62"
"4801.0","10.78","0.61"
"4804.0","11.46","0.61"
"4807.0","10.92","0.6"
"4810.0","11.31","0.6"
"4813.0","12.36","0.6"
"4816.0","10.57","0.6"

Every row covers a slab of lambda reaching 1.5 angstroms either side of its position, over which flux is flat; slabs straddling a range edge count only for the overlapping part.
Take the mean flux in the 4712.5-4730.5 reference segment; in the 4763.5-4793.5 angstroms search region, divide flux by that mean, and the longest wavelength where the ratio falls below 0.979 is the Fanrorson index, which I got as 4792.0 angstroms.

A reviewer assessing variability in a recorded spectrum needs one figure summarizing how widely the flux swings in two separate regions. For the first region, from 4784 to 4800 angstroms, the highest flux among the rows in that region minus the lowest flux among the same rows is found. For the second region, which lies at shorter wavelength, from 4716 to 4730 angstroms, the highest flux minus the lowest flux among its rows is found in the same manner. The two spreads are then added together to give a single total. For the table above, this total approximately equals 2.39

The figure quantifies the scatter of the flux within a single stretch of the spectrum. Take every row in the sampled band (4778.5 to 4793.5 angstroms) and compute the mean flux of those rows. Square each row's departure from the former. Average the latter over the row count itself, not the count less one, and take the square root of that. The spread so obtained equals 0.6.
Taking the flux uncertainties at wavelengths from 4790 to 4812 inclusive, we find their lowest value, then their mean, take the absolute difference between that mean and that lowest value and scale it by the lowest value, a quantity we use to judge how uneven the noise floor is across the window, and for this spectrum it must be 0.019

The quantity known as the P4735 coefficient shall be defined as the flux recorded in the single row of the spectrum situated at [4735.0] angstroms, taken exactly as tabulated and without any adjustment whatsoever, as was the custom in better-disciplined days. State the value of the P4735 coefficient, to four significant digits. 11.98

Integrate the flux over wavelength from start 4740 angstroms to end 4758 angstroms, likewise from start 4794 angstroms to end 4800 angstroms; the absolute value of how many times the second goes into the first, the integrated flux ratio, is 3.0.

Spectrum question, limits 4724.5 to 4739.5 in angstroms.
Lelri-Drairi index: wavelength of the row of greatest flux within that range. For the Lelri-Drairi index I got 4726.0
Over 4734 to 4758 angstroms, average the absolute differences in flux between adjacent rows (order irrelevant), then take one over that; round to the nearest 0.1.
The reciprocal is 1.1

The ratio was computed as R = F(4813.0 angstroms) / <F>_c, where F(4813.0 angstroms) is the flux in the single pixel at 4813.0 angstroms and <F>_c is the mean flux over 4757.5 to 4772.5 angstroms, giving 1.087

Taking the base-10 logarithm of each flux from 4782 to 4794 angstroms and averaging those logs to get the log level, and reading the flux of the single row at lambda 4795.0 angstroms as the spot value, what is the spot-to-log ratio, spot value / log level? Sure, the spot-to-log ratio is 10.5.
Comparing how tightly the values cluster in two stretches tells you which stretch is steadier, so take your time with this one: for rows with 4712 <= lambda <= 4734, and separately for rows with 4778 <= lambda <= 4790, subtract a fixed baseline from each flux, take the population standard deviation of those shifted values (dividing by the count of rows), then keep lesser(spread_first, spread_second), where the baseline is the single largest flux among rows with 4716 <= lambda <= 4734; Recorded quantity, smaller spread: 0.42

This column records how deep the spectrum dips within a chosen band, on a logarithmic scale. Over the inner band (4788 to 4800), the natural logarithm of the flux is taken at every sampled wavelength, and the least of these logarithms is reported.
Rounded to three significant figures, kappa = 2.38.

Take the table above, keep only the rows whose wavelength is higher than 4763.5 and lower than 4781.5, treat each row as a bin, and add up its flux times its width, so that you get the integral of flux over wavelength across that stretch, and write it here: 205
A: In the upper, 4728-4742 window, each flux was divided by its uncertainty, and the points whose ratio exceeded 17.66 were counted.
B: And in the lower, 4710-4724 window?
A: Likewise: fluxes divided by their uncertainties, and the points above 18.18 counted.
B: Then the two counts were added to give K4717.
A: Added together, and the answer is 7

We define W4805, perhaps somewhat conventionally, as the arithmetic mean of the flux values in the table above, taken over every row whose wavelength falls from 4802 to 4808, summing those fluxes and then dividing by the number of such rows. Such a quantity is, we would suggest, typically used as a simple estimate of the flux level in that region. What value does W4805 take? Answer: 11.2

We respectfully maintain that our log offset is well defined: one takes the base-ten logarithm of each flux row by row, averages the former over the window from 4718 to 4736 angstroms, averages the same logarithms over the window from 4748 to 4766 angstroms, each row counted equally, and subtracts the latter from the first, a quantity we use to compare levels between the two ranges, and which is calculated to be 0.021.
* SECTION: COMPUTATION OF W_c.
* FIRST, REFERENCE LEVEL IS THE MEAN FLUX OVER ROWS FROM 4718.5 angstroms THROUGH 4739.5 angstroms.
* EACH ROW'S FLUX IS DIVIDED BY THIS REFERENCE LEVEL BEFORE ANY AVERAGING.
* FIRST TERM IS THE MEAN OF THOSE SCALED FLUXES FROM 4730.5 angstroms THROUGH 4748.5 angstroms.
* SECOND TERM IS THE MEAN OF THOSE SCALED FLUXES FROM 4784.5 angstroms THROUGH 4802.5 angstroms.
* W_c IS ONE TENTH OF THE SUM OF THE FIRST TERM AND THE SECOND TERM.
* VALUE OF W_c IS 0.195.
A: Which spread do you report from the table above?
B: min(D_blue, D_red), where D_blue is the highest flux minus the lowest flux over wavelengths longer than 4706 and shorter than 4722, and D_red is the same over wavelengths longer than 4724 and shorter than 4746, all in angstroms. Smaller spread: 1.7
